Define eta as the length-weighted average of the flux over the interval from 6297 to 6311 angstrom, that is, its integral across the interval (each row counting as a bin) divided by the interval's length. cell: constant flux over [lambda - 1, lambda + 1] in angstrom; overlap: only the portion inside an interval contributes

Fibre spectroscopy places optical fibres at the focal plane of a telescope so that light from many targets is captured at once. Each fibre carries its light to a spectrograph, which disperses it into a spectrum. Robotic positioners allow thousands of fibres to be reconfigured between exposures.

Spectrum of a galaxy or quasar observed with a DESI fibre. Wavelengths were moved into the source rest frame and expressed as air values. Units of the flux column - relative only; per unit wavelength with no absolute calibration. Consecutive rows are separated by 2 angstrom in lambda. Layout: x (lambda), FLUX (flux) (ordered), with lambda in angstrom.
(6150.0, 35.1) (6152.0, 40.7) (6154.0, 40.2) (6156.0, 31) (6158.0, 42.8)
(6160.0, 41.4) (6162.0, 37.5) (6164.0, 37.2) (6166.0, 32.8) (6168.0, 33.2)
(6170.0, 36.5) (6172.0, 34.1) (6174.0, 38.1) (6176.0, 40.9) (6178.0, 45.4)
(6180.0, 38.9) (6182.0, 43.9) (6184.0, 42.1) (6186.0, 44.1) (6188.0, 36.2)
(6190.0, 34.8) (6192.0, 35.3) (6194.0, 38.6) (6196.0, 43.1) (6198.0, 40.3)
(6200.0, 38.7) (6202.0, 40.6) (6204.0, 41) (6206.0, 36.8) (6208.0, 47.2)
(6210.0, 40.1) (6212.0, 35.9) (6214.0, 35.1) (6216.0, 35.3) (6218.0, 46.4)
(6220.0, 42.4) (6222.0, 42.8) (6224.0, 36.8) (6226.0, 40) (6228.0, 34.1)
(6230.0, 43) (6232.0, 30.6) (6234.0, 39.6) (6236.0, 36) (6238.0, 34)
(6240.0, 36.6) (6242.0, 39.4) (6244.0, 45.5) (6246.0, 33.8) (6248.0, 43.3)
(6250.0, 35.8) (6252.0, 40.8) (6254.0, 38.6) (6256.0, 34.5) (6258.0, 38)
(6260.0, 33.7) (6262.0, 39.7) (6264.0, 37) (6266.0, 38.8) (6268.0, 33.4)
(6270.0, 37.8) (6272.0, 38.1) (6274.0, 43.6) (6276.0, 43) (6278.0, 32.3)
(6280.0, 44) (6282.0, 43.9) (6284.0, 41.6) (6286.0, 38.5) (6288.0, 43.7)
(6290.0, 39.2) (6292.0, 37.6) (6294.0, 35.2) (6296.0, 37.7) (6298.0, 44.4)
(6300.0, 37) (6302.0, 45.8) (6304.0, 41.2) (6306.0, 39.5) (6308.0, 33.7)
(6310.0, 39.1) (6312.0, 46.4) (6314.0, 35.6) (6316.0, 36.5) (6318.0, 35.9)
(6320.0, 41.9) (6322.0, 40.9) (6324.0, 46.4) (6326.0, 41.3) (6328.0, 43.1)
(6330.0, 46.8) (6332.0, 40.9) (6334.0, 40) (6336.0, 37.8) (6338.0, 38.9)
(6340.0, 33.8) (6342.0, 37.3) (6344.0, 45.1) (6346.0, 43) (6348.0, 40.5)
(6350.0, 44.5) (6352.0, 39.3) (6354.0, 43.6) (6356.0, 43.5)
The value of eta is 40.1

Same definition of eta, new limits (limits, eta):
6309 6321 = 39.2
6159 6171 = 36.4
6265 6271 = 36.7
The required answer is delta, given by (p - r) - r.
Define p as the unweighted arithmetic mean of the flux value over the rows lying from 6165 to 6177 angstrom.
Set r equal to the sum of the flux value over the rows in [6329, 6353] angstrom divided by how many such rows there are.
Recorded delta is -45.4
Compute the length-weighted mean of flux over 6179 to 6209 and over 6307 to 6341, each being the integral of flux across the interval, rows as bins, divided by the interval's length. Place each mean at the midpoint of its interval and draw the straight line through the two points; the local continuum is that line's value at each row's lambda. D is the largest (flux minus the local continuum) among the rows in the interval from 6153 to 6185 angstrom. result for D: 5.3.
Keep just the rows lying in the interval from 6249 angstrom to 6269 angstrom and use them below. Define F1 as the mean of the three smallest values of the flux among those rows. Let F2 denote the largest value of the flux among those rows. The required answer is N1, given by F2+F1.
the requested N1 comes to 74.7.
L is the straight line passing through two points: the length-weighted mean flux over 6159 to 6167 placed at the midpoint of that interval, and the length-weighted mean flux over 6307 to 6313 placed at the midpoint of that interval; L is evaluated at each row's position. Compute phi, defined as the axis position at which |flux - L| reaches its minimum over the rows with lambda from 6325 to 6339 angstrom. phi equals 6334.0 angstrom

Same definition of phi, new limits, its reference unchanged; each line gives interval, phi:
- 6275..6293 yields 6290.0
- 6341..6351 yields 6348.0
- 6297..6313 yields 6306.0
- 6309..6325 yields 6310.0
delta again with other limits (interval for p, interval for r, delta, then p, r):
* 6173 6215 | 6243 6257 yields -37.9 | 39.9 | 38.9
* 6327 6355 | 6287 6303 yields -39.1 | 41.0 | 40.1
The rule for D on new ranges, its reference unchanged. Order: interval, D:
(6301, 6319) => 6.4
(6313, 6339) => 6.9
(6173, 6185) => 5.3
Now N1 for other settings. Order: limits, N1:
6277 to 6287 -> 81.5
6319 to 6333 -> 87.8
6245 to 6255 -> 79.4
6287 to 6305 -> 82.4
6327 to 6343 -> 83.1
